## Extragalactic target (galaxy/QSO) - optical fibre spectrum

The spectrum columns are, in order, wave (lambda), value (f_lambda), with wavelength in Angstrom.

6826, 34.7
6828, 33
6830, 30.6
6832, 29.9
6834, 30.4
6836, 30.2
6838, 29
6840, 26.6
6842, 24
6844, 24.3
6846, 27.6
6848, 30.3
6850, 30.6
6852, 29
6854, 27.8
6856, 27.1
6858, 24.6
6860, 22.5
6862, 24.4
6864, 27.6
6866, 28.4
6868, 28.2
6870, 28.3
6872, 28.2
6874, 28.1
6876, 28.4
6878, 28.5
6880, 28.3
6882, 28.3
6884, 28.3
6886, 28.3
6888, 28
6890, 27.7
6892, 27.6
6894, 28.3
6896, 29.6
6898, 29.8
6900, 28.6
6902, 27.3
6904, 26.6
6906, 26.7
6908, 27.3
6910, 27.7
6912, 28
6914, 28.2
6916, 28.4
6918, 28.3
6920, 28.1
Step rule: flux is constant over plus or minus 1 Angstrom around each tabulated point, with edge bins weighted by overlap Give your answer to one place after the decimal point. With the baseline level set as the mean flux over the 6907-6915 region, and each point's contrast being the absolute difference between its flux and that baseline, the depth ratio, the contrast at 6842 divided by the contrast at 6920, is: 12.7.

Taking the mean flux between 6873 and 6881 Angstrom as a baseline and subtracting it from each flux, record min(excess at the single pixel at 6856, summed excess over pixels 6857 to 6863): -13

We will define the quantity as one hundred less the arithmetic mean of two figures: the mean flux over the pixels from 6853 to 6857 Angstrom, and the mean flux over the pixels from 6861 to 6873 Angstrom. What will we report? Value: 72.5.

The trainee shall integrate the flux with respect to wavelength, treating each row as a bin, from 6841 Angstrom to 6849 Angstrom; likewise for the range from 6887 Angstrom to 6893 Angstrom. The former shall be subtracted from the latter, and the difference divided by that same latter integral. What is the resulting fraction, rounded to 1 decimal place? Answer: -0.3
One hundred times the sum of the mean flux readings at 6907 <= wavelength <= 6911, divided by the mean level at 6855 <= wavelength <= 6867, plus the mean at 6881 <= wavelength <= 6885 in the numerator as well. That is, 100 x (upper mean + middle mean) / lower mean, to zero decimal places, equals 217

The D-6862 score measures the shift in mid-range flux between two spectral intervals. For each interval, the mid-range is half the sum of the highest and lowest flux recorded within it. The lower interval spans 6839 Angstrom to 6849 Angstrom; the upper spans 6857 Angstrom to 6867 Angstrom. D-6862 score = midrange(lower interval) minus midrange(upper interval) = 1.7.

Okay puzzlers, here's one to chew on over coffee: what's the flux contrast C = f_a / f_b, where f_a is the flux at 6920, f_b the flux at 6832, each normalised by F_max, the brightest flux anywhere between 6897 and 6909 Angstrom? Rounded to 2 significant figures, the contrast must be 0.94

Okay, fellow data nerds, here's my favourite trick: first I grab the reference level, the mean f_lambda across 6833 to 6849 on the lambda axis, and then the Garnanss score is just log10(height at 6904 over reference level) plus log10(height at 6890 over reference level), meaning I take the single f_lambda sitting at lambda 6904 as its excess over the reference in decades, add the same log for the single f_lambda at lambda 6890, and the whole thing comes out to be -0.021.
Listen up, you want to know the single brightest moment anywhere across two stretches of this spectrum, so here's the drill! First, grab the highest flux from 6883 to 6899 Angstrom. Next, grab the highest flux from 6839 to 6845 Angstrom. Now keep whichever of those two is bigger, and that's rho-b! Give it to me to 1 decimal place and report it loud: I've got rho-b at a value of 29.8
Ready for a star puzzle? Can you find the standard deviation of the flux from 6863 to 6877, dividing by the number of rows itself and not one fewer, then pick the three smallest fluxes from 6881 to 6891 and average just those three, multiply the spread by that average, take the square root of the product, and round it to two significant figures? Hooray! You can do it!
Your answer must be 2.7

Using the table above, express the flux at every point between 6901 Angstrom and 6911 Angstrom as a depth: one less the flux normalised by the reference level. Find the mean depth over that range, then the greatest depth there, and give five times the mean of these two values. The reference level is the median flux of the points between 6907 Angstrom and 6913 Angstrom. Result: 0.15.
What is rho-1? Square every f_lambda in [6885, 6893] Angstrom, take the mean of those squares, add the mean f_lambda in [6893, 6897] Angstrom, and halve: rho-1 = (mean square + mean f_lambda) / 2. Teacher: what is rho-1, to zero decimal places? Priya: 404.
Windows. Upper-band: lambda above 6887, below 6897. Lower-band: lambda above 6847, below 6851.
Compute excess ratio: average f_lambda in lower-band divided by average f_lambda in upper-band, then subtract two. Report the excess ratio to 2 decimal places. -0.92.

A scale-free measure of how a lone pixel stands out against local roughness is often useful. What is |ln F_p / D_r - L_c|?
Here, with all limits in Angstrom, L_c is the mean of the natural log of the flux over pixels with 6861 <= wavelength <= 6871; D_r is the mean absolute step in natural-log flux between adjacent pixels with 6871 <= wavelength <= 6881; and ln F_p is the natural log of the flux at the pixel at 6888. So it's 536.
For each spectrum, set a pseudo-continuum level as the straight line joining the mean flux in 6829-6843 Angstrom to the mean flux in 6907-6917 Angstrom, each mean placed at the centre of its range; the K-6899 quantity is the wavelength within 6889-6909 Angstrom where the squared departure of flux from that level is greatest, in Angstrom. 6898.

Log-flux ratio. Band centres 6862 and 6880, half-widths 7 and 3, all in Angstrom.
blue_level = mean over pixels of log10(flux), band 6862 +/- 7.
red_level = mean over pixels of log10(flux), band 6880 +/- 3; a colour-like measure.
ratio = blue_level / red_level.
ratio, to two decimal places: 0.97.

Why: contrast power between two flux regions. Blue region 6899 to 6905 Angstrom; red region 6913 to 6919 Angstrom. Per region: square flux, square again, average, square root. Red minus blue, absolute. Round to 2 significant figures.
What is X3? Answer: 43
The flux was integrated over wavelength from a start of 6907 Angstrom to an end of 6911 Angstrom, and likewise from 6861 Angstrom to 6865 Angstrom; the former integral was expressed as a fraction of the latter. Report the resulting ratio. 1.06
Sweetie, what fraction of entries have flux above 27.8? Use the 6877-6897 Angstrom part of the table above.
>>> 0.80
